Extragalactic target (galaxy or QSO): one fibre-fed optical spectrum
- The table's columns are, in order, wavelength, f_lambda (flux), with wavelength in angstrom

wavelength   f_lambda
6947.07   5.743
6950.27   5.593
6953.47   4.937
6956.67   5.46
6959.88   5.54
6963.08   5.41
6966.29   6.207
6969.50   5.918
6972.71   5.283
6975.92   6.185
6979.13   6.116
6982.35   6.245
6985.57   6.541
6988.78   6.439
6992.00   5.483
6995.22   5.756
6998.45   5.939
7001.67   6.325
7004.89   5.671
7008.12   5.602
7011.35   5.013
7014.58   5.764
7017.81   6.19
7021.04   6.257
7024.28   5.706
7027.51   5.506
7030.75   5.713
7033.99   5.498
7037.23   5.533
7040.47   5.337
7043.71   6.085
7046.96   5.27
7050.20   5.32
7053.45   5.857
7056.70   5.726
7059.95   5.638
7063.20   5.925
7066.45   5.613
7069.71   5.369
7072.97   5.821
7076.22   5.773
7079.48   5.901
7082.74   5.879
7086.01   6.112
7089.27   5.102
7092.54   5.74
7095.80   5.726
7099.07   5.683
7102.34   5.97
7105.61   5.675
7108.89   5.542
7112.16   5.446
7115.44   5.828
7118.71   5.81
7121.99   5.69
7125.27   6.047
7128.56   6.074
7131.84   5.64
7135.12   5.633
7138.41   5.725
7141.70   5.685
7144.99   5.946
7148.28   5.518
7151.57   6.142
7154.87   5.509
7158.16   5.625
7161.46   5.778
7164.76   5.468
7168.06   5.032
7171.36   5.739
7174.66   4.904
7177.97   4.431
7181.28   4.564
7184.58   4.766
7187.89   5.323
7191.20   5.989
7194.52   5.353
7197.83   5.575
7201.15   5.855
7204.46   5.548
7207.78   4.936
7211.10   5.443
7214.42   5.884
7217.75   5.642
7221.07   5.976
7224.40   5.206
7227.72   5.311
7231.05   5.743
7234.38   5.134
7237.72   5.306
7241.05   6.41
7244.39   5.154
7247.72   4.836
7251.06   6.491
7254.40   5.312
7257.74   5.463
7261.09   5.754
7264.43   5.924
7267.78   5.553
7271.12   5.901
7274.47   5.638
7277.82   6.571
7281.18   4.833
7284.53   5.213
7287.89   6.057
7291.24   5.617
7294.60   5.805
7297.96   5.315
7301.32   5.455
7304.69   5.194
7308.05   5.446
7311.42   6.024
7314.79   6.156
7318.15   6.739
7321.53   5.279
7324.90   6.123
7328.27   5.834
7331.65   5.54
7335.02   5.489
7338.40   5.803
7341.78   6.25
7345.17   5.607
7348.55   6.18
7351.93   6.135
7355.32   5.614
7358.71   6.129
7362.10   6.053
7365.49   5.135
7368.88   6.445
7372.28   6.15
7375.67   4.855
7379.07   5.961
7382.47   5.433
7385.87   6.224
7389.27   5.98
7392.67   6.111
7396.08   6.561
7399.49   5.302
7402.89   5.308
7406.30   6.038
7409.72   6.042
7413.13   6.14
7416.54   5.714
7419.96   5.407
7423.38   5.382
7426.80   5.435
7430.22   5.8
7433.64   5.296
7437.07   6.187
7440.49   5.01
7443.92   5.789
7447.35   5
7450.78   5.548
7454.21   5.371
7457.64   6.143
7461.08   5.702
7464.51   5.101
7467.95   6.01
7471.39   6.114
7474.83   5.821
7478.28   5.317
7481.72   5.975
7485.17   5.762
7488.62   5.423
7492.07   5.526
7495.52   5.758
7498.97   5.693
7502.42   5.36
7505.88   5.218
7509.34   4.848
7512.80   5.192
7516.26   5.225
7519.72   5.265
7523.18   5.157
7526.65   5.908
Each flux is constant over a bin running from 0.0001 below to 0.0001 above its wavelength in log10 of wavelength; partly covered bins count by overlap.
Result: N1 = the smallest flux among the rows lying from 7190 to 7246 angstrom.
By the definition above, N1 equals 4.936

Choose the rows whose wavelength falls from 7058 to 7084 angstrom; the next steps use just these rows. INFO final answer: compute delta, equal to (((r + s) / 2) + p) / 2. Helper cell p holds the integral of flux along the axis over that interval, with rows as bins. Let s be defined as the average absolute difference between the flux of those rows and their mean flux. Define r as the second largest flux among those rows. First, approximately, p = 149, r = 5.901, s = 0.15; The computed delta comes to 76.1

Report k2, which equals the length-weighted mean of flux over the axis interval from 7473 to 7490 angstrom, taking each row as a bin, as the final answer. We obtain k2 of 5.67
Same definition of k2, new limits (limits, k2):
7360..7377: 5.76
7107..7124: 5.67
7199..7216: 5.53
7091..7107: 5.76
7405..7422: 5.85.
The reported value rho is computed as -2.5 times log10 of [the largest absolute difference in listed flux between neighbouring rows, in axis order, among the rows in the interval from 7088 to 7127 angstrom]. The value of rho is 0.5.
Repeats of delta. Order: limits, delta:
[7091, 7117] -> 75.6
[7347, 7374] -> 82.3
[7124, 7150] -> 76.7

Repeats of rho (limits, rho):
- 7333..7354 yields 0.5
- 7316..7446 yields -0.4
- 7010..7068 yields 0.2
